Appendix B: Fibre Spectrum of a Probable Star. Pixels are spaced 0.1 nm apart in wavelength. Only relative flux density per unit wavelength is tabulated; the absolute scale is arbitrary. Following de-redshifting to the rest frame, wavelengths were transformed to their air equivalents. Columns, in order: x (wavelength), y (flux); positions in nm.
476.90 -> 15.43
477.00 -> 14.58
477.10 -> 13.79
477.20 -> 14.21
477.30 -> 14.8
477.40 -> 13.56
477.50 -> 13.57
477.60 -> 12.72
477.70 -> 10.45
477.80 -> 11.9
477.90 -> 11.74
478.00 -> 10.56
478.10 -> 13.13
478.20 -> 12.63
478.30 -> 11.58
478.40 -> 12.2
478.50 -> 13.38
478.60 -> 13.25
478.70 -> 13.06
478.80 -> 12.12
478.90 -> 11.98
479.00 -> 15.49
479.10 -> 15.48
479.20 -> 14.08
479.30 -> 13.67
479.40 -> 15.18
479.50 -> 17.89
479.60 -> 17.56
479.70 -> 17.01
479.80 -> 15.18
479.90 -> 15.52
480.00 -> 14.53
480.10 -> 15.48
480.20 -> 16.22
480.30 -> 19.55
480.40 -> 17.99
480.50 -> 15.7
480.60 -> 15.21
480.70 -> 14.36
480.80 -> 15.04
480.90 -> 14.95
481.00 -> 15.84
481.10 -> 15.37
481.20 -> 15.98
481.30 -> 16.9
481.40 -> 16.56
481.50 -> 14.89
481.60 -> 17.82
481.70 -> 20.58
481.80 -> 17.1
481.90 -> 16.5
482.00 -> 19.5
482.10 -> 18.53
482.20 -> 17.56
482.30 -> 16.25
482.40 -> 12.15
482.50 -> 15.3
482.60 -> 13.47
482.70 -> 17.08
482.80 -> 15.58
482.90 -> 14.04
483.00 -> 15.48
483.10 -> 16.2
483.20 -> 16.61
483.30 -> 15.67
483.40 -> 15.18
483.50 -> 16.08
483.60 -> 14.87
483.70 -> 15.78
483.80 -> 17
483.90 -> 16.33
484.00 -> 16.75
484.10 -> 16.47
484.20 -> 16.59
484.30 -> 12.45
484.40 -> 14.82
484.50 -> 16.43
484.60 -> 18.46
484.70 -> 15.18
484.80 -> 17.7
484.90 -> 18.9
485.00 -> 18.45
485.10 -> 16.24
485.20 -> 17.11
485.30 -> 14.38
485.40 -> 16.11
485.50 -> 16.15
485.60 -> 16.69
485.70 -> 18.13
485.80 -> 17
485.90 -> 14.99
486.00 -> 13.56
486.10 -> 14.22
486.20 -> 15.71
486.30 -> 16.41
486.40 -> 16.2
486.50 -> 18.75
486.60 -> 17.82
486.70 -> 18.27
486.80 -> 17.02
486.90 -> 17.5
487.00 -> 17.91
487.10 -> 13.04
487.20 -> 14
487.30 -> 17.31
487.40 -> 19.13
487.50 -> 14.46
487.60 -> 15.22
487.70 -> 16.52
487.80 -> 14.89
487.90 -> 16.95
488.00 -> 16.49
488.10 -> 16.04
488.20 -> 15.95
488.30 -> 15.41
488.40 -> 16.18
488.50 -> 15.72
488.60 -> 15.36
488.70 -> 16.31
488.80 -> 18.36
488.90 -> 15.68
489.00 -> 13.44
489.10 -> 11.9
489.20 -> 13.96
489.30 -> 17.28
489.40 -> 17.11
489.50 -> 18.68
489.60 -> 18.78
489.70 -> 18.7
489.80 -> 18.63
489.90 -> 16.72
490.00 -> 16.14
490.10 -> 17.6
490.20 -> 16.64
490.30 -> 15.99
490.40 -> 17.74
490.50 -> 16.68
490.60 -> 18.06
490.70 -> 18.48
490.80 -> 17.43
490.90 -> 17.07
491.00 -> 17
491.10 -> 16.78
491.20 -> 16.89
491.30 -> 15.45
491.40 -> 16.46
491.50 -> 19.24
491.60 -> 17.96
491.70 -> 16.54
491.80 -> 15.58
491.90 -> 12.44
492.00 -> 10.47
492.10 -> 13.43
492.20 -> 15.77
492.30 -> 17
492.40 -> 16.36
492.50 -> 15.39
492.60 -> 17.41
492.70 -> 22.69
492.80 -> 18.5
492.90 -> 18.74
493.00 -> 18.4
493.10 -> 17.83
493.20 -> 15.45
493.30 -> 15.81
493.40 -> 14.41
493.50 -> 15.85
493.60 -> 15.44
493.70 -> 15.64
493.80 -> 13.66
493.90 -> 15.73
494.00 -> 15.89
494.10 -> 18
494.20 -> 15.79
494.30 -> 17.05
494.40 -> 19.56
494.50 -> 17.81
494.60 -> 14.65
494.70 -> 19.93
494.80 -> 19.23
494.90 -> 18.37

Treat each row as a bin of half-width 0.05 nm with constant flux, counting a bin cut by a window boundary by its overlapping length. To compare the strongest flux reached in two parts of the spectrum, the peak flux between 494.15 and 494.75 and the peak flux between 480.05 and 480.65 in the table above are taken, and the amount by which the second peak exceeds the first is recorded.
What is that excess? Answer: -0.4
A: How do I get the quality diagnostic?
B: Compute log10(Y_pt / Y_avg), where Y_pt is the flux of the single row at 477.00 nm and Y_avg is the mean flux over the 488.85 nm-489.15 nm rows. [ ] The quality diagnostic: 0.03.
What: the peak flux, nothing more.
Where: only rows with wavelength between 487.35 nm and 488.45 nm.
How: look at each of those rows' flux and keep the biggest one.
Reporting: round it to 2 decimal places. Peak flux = 19.13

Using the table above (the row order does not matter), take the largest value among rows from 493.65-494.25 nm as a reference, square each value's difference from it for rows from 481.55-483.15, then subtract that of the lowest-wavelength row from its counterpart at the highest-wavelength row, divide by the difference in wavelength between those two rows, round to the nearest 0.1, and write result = 2.1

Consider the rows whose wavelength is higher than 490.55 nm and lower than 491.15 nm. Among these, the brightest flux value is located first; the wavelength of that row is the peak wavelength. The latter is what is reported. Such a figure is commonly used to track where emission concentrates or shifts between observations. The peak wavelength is 490.70 nm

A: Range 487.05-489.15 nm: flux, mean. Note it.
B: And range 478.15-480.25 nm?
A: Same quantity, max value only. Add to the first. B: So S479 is 33.5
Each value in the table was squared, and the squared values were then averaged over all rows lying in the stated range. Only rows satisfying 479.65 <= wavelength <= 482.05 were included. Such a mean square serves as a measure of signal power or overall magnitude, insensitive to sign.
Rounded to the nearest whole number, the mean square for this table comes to 272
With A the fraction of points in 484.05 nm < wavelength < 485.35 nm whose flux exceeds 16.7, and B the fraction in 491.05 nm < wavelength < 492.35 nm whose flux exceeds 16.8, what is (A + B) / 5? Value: 0.14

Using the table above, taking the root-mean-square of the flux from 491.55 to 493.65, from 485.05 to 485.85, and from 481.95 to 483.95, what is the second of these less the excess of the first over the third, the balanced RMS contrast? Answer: 16.1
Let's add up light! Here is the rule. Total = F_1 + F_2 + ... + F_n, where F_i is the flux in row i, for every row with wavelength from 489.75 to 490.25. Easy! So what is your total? 86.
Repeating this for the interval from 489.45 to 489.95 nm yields 92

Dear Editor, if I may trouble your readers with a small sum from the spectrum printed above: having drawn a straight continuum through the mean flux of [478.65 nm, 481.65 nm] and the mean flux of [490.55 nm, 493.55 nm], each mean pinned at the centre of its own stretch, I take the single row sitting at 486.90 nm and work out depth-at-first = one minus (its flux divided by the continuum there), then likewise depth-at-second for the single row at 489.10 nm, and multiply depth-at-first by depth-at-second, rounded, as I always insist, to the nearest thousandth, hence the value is -0.023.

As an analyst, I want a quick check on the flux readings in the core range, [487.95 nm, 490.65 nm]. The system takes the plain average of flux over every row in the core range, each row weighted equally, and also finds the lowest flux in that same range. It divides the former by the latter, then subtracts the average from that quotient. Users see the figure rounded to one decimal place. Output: -15.1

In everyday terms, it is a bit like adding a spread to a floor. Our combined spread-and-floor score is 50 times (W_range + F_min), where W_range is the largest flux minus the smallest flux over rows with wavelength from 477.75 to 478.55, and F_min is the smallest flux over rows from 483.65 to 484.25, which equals 930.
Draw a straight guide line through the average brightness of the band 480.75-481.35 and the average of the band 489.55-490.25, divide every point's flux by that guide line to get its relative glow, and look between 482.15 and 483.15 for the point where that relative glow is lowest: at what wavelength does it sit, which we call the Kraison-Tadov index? 482.40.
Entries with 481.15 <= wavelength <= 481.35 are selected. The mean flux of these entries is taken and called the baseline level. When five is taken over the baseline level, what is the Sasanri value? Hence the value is 0.304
